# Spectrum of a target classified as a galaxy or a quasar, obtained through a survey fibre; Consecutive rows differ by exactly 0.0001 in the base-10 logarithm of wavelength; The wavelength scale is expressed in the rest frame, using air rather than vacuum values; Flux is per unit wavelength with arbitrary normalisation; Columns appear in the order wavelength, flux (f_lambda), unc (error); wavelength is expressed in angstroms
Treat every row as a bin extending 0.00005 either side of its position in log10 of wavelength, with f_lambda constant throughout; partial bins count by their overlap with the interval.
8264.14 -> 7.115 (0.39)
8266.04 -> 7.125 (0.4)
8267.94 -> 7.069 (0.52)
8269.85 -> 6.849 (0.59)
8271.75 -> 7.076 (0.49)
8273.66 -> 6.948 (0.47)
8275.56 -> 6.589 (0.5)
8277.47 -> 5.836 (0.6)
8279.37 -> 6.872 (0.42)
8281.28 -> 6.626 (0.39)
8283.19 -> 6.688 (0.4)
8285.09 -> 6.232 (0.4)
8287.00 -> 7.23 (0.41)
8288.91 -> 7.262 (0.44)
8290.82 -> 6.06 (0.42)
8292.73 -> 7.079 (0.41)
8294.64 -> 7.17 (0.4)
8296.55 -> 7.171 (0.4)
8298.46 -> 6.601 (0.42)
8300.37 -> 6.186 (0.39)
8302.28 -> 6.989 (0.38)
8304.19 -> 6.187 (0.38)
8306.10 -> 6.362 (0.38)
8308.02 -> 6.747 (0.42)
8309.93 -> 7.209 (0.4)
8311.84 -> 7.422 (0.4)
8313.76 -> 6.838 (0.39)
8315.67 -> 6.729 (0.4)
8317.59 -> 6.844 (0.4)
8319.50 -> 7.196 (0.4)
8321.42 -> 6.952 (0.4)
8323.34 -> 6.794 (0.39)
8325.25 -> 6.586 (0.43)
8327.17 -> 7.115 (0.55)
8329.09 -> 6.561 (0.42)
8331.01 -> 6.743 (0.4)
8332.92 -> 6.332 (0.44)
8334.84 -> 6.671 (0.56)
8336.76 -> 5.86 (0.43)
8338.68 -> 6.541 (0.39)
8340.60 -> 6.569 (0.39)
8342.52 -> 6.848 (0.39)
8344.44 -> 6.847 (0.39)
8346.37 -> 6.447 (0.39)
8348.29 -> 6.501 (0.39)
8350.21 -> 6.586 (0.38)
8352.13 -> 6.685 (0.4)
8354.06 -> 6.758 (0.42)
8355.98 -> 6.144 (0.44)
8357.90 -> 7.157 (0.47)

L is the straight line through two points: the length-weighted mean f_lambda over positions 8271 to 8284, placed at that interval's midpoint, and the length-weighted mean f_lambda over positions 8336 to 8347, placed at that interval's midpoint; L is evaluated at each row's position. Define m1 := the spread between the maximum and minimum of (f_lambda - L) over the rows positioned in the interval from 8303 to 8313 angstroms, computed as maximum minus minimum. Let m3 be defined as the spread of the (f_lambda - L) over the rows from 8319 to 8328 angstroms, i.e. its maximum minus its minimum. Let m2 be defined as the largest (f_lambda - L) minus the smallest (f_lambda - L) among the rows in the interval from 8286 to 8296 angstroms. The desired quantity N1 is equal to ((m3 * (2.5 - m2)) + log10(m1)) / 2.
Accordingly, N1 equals 0.44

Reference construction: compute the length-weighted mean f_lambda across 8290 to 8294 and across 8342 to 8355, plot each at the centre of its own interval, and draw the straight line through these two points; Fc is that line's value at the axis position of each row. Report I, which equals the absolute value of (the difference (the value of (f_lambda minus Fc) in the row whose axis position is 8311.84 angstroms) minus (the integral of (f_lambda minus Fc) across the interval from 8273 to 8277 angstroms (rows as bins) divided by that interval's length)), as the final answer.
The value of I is 0.76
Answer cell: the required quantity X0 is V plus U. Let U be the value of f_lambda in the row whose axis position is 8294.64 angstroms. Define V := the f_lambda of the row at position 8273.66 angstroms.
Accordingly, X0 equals 14.1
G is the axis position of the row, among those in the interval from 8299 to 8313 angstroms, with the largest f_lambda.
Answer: 8311.84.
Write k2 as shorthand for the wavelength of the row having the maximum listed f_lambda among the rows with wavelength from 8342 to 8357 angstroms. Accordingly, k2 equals 8342.52 angstroms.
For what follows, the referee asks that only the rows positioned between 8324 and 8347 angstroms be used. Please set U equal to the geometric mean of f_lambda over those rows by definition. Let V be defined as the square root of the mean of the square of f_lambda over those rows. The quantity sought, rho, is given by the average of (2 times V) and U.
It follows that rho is 9.9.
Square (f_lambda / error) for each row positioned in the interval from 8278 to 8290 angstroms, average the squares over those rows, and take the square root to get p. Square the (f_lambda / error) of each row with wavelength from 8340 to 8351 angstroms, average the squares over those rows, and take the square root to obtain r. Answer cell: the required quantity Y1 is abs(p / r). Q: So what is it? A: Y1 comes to 0.97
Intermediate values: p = 16.6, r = 17.1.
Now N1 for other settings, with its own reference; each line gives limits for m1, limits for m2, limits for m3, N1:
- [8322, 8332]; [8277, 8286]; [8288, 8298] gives 0.75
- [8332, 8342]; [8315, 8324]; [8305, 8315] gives 1.04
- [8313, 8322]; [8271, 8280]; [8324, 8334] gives 0.33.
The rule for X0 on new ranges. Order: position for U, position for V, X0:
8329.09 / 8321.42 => 13.5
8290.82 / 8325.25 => 12.6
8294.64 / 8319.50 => 14.4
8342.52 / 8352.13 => 13.5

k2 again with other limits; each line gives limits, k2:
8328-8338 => 8331.01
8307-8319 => 8311.84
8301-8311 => 8309.93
